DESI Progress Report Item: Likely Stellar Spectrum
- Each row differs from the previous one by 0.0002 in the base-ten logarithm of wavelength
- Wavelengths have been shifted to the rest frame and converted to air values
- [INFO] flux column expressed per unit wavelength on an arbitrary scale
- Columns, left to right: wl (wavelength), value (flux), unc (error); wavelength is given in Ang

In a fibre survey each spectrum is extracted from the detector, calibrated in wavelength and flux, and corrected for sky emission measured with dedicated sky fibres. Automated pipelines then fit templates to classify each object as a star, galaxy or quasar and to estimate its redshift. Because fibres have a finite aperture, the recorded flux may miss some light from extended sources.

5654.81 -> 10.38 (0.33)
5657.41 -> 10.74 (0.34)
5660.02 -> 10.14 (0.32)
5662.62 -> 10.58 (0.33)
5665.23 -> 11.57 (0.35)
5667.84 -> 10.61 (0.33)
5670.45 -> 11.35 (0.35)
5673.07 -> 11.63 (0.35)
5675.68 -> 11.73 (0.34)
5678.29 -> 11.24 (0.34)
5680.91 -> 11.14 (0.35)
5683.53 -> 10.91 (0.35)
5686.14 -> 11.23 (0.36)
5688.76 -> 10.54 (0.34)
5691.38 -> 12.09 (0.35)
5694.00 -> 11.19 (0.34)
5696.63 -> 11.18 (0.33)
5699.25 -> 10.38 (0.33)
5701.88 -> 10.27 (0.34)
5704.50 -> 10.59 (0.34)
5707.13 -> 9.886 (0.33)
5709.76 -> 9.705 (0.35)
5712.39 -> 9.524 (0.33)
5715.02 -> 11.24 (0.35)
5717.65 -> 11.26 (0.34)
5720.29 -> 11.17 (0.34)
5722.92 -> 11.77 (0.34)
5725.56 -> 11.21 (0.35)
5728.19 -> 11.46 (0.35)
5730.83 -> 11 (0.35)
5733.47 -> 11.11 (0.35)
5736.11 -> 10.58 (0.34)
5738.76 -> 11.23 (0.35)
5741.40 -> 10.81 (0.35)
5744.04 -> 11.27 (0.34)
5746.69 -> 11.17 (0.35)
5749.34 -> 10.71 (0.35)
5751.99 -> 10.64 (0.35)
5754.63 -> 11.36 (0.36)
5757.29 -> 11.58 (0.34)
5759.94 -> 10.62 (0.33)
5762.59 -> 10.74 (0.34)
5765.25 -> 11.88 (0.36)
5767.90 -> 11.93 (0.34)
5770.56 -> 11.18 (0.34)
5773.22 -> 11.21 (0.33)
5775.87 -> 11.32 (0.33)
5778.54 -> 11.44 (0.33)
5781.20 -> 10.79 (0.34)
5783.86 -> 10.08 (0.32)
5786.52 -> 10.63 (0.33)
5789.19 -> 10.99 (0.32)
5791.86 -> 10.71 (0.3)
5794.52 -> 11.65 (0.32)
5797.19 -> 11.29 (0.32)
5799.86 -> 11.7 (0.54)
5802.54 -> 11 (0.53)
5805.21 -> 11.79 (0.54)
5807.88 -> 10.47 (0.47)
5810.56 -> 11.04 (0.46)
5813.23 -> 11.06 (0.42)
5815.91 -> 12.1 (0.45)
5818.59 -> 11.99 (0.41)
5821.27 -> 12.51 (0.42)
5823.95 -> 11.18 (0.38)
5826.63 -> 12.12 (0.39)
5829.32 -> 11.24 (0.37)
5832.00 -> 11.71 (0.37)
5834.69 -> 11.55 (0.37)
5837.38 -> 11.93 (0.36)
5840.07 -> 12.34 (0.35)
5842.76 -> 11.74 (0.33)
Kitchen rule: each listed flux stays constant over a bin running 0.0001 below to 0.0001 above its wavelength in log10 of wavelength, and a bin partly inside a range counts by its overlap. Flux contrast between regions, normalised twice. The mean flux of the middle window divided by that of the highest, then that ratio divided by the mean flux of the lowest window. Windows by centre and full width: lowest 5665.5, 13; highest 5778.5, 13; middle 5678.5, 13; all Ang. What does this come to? 0.095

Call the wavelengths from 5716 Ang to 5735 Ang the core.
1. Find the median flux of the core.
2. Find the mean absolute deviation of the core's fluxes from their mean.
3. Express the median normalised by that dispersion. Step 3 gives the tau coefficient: 59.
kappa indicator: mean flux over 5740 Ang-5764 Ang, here 11.0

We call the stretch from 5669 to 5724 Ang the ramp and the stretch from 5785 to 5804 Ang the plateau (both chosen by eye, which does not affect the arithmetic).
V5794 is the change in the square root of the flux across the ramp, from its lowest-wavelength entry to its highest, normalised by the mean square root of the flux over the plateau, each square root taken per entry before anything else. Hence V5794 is 0.02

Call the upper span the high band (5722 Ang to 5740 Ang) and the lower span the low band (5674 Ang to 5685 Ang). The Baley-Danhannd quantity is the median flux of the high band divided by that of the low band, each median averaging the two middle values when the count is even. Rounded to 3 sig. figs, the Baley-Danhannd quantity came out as 1.00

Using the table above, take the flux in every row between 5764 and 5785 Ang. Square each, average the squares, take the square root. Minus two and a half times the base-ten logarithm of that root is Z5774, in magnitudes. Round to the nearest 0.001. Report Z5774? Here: -2.627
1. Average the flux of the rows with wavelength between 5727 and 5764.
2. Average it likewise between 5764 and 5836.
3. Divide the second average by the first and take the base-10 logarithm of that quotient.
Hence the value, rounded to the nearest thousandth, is 0.013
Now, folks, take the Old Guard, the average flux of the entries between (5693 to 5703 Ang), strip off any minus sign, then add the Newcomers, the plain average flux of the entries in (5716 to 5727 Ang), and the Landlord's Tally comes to 22.1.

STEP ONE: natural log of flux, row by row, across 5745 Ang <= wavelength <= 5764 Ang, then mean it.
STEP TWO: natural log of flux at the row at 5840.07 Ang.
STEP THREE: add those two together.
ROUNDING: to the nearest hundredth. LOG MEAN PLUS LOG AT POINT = 4.91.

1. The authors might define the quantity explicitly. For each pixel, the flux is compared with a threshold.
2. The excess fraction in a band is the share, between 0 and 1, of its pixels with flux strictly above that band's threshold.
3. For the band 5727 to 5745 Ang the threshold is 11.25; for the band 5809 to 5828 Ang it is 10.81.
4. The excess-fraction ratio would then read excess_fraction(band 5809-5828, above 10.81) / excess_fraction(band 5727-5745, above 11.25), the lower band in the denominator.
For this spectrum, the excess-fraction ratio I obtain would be 3.5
